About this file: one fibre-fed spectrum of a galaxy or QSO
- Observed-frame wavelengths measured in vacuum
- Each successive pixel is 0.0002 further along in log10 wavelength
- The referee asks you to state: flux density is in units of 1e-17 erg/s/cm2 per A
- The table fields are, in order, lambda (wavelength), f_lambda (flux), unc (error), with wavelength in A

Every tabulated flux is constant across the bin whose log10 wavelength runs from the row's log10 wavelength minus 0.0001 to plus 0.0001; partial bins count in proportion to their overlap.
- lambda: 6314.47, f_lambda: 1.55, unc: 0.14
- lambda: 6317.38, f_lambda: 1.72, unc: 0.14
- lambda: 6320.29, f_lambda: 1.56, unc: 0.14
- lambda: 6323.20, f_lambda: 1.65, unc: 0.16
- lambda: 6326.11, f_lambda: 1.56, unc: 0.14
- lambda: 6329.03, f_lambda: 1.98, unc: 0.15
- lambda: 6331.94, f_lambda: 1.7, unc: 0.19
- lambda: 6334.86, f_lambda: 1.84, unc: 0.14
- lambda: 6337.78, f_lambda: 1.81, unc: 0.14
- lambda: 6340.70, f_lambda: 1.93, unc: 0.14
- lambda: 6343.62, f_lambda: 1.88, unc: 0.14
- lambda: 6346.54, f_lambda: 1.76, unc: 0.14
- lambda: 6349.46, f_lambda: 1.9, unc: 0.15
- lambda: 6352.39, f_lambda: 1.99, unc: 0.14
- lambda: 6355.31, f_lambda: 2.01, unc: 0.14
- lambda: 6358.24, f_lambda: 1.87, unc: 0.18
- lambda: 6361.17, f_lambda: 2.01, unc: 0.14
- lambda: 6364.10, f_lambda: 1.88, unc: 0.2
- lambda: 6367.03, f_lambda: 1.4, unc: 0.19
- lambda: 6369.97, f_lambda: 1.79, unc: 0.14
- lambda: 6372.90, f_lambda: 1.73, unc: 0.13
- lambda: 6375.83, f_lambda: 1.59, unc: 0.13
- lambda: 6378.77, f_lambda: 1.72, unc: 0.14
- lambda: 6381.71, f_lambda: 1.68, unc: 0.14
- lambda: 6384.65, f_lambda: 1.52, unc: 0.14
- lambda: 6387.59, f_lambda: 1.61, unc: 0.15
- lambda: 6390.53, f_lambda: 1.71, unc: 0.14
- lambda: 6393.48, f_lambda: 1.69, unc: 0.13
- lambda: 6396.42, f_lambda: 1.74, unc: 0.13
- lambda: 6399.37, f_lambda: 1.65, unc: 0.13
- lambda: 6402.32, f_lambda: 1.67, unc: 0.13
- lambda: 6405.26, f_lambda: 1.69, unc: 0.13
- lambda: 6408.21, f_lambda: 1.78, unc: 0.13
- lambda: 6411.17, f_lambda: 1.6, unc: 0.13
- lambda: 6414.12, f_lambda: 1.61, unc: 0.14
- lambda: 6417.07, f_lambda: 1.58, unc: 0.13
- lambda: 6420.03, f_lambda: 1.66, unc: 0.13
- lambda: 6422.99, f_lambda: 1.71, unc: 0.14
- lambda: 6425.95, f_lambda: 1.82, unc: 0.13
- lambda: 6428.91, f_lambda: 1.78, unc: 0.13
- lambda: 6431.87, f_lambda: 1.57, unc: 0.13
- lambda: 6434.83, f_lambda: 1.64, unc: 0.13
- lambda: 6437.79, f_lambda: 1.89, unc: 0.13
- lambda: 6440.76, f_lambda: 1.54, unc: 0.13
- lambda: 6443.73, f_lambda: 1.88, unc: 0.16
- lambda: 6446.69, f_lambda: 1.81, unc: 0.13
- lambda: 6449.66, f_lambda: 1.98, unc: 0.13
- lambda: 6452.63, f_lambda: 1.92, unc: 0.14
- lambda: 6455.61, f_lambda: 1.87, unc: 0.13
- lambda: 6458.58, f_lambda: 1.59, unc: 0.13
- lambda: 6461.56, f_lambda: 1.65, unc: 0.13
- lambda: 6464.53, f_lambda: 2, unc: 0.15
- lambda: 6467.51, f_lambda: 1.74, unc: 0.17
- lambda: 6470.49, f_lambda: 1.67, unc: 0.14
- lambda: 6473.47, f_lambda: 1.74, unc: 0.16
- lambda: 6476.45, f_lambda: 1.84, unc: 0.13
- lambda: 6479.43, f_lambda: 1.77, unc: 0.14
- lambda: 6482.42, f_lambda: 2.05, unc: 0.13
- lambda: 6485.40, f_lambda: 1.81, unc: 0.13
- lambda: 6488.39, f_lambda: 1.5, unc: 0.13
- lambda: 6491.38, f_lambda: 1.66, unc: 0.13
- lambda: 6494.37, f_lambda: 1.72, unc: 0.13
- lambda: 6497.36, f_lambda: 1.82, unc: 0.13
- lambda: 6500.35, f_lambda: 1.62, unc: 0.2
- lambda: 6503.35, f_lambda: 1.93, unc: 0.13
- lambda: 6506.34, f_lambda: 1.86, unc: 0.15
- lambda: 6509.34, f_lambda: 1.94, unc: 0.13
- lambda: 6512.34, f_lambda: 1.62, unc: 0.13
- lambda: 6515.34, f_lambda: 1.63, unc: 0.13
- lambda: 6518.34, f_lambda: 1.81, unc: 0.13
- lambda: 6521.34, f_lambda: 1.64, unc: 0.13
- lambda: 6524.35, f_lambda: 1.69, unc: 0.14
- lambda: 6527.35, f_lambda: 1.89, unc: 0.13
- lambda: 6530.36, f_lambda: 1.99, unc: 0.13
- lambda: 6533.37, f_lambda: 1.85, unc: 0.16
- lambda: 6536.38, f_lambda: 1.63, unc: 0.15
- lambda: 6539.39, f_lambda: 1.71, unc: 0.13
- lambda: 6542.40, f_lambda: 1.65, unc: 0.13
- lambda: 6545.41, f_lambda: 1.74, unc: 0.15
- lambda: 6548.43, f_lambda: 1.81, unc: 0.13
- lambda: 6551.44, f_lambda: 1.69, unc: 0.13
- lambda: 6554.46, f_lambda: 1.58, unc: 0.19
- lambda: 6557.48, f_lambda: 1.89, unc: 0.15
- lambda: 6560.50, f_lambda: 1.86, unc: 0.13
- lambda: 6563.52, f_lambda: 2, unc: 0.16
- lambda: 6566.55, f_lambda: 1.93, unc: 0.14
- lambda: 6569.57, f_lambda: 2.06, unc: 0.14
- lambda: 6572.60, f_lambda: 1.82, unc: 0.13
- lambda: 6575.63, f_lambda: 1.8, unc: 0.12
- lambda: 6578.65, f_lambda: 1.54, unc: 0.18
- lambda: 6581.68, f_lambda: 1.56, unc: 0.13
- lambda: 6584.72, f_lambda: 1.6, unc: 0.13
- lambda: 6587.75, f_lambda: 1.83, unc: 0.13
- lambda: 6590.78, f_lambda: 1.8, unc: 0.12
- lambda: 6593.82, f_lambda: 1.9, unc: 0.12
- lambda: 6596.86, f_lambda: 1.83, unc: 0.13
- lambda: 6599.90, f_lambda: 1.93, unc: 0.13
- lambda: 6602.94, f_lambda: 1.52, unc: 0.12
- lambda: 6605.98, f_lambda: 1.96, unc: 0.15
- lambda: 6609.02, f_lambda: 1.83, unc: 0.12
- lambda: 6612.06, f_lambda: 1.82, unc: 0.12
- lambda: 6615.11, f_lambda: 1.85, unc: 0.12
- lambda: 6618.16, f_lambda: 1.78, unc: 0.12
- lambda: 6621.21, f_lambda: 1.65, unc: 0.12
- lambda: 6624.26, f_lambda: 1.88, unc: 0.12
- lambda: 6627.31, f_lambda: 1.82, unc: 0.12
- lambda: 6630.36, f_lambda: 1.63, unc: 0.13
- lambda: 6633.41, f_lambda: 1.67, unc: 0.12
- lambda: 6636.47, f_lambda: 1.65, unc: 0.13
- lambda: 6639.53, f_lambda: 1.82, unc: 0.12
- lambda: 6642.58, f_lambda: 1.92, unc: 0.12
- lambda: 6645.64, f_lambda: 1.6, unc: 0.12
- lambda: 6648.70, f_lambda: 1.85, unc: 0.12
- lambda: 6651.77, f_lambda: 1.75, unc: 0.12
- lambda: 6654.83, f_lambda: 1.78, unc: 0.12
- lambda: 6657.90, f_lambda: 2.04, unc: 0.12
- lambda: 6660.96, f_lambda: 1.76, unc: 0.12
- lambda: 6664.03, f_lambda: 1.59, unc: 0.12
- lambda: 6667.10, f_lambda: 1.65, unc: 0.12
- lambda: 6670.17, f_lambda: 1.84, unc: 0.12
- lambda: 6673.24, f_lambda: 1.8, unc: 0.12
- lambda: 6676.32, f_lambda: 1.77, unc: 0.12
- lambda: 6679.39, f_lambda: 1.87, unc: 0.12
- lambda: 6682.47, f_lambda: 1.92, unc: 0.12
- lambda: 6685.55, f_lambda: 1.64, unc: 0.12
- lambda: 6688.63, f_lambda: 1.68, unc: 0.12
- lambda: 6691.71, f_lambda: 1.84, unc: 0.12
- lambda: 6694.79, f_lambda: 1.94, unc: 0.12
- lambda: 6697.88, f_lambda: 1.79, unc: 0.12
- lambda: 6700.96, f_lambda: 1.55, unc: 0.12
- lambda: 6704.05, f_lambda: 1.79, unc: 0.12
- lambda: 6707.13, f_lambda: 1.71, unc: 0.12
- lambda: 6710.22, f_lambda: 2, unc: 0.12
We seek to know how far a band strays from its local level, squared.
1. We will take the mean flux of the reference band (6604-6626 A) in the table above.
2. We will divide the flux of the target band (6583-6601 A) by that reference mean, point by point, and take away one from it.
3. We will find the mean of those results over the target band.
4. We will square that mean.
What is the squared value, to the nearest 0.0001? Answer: 0.0000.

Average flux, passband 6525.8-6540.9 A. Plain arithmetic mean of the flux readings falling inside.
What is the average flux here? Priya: 1.81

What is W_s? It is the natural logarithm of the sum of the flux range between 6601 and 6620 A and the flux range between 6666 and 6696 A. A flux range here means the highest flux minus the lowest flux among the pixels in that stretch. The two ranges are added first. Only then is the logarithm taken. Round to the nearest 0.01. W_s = -0.30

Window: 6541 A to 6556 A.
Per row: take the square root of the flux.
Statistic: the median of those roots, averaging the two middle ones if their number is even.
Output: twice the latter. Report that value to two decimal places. 2.60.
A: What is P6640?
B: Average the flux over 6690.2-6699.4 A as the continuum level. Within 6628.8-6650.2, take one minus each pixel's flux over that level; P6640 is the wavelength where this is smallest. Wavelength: 6642.58 A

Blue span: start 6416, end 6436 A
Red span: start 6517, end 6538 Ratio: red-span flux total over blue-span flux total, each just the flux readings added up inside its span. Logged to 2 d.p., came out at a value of 1.06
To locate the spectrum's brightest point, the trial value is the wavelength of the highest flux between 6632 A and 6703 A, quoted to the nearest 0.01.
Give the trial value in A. 6657.90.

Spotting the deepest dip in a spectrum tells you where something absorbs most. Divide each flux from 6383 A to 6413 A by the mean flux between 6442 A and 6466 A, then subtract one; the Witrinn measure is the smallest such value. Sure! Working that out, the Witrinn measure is -0.17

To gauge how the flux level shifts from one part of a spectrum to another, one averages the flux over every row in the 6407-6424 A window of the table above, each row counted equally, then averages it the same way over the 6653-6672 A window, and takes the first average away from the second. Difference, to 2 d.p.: 0.12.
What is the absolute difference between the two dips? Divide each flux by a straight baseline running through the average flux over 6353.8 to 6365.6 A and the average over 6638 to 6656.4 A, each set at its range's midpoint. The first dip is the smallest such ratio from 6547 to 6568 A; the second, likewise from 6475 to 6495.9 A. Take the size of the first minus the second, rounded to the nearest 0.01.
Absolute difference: 0.06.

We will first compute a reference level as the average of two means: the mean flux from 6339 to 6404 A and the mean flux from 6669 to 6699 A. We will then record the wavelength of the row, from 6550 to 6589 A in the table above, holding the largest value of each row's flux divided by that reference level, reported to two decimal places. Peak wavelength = 6569.57 A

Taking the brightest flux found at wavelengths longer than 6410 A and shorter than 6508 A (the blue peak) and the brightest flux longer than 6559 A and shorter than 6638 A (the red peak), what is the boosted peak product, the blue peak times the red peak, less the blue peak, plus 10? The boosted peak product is 12.2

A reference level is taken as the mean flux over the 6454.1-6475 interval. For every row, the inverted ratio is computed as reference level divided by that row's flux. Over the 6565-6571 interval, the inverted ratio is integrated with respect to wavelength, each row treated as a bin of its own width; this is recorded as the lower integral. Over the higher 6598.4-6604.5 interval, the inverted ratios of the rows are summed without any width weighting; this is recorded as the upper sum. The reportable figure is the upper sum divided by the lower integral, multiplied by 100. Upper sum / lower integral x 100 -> 39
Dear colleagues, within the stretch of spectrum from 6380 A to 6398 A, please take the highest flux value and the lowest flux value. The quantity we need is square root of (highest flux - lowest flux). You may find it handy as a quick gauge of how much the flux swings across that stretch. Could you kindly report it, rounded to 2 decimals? 0.47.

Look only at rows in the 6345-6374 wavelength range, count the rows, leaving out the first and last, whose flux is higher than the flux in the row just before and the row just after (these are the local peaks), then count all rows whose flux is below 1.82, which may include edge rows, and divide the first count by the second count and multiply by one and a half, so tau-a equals 1.1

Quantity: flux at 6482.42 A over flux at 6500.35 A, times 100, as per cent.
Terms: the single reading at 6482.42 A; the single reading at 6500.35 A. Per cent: 127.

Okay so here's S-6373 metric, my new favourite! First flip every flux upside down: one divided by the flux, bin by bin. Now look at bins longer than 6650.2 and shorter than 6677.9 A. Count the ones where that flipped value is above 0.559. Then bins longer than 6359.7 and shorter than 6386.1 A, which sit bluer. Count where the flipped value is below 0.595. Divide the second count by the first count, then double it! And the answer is 1.7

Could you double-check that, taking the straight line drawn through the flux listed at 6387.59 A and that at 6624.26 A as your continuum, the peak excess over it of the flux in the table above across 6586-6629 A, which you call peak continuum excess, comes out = 0.10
